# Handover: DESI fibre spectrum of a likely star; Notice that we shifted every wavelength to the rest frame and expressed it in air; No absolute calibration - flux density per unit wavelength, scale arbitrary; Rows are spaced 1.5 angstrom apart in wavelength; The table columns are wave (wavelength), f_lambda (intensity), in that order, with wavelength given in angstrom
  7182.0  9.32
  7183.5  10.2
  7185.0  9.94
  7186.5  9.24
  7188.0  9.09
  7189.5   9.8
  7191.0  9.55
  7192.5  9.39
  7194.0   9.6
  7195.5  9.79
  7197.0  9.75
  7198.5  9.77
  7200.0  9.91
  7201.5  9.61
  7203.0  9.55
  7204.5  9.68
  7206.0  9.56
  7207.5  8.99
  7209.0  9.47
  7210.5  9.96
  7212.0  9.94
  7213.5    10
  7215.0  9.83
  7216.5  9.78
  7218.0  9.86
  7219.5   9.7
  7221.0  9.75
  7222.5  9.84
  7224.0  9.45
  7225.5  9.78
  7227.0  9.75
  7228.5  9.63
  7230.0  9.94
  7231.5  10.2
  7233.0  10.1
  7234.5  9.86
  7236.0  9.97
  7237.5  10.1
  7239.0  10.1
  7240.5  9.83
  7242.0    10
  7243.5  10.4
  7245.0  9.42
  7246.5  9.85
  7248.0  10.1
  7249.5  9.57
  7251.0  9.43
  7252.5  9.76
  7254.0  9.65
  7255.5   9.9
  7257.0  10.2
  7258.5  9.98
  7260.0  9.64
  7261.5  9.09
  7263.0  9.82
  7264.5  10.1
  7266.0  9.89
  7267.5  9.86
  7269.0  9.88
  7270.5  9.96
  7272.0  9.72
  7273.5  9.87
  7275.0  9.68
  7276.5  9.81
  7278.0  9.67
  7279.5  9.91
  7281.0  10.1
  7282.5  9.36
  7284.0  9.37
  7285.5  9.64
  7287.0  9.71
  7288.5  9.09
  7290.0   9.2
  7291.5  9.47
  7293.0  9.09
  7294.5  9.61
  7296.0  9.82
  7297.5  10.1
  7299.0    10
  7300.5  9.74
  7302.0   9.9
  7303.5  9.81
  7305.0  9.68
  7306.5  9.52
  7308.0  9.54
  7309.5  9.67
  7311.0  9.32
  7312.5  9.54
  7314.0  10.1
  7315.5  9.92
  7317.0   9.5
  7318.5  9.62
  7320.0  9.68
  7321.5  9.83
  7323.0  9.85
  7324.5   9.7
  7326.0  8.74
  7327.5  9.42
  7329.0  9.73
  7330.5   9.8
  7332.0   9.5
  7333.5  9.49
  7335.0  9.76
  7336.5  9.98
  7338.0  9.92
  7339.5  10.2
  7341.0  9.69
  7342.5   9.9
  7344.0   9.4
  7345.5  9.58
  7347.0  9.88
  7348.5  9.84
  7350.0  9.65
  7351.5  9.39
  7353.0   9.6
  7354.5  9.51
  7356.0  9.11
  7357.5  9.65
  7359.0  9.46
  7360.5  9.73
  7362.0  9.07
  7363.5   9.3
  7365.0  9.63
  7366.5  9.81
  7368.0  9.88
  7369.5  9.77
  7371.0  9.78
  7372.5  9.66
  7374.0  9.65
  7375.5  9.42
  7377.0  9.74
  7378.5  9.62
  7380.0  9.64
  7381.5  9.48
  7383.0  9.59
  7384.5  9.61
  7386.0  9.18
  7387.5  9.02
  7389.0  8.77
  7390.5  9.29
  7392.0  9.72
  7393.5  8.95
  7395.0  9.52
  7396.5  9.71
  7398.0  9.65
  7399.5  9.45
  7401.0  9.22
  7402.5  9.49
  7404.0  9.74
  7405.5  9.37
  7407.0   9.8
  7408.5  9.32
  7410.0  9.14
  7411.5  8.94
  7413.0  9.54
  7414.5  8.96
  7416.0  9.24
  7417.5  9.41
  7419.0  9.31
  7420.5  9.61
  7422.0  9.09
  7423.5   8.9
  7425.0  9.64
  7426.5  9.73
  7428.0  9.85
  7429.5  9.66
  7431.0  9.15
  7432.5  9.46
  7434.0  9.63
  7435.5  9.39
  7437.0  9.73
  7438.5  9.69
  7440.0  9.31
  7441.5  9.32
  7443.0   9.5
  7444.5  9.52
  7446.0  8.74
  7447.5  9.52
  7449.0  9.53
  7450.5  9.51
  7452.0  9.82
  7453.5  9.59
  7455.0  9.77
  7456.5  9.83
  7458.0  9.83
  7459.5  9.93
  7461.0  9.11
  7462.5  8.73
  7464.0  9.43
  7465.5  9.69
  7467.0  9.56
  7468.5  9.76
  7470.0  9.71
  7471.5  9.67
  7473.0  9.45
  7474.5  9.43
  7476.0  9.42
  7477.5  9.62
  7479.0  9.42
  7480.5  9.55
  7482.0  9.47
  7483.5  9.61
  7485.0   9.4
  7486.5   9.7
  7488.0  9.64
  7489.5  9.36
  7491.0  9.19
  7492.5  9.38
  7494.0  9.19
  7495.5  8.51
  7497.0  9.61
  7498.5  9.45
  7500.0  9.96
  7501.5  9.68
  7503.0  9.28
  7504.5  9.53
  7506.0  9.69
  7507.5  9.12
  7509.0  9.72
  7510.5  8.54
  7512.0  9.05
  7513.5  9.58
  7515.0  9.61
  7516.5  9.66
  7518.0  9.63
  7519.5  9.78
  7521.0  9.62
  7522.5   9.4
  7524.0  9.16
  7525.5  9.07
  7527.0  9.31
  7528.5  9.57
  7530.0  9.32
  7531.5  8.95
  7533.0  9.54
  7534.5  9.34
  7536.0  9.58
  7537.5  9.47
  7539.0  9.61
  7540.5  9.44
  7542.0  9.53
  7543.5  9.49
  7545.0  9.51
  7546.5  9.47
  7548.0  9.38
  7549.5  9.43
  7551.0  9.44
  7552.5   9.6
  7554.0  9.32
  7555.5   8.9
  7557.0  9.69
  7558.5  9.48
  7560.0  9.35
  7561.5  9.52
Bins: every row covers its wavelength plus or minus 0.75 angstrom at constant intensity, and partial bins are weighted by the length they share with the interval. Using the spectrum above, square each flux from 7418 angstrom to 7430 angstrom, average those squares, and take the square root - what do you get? 9.48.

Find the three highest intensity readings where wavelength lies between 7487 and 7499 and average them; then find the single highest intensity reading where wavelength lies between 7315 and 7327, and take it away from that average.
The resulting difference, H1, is -0.35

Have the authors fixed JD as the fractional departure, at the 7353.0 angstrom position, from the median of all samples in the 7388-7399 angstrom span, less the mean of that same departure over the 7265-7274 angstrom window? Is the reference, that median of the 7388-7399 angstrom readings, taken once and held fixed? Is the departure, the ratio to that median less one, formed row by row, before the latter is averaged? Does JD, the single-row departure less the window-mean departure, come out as -0.028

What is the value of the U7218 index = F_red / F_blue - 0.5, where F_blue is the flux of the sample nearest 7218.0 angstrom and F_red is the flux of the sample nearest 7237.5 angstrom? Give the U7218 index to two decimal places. 0.52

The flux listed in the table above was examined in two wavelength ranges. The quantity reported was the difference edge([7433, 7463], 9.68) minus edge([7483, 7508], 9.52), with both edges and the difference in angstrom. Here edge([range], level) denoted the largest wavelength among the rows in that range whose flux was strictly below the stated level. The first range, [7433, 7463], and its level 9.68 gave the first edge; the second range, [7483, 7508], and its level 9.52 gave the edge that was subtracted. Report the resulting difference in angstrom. -45.0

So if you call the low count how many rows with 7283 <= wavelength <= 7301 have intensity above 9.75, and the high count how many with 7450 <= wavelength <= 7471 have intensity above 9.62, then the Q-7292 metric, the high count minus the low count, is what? 5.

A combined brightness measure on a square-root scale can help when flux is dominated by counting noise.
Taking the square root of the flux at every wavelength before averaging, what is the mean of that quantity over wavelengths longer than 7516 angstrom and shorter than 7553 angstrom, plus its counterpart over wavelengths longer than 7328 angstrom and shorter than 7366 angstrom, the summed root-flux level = 6.18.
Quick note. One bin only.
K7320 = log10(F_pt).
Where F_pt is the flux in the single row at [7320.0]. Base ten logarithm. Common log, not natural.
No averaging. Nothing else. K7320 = 0.986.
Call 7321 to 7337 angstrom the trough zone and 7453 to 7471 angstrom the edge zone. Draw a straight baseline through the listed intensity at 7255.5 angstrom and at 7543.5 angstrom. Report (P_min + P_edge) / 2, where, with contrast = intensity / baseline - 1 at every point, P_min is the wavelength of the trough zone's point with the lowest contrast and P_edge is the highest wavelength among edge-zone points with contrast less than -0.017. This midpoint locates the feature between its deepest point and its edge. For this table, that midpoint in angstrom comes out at 7395.0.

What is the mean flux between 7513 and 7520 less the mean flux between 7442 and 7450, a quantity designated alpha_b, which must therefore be 0.3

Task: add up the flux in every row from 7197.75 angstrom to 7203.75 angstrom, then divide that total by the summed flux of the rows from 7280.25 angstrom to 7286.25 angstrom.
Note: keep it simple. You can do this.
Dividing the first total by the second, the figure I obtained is 1.01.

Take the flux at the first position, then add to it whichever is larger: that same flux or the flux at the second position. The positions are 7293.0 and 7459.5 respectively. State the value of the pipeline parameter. 19.0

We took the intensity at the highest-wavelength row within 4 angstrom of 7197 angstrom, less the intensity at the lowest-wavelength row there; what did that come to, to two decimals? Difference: 0.31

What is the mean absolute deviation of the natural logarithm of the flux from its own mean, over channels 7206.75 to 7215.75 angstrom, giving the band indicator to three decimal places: 0.033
